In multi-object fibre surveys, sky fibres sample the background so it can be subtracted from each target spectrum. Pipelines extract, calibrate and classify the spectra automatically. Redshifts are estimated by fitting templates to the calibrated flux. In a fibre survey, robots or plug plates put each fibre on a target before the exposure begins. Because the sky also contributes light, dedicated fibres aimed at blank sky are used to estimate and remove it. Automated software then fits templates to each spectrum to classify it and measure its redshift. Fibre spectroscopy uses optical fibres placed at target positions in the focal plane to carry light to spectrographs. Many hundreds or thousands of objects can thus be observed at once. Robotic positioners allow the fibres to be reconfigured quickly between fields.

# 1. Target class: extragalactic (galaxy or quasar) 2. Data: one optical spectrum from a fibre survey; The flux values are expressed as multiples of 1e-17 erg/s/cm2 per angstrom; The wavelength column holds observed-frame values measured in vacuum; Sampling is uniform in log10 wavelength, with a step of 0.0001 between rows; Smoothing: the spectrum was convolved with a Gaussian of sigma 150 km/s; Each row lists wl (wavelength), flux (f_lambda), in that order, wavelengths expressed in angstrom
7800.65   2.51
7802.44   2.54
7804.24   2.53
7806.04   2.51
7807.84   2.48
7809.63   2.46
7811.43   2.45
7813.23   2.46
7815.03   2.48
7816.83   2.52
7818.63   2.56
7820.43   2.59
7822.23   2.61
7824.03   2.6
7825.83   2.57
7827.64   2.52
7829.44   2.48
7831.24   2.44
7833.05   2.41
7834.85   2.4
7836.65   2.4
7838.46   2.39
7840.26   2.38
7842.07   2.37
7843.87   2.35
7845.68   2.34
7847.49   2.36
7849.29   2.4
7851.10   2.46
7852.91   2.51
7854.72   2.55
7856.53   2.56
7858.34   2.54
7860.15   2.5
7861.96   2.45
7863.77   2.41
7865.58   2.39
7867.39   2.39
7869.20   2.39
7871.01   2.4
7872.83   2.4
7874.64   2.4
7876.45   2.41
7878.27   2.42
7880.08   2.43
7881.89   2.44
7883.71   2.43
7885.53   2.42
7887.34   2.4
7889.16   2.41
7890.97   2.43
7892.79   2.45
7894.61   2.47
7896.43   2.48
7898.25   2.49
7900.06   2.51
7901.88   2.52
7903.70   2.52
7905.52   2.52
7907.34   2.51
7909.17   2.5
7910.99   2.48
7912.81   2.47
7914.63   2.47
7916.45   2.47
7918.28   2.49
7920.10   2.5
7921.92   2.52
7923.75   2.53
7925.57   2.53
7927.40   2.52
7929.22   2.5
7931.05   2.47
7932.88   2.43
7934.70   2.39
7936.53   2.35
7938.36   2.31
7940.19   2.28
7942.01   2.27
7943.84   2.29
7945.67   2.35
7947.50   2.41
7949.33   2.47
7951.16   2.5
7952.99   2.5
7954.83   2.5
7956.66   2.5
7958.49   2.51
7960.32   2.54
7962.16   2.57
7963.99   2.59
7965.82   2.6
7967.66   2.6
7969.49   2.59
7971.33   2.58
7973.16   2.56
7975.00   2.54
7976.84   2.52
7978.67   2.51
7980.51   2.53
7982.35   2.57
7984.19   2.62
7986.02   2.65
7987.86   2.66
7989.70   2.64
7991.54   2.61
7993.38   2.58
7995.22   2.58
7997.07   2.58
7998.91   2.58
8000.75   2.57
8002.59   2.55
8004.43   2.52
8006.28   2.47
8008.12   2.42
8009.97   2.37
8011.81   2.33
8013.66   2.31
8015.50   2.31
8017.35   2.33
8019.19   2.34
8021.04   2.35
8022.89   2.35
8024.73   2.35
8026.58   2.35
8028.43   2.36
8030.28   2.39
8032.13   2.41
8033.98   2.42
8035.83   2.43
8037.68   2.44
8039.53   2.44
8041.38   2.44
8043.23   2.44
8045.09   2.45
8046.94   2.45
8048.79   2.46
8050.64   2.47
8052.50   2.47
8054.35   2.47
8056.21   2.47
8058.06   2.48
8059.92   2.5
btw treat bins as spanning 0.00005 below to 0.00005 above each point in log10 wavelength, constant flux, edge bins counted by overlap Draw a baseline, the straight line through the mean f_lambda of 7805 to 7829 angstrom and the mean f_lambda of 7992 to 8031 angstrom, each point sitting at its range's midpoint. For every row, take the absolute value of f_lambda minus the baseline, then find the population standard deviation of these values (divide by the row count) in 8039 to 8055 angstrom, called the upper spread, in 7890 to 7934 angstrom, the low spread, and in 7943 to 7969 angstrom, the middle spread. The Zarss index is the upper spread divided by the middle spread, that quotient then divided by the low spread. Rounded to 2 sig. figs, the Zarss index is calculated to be 16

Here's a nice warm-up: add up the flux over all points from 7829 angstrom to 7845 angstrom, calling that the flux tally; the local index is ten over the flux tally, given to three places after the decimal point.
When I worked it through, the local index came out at 0.463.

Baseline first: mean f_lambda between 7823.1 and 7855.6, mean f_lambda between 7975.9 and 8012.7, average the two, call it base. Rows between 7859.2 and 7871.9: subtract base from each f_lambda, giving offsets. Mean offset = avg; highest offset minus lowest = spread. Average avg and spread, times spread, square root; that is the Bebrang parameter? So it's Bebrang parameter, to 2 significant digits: 0.045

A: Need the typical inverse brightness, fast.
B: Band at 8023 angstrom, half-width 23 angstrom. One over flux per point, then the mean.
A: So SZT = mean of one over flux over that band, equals 0.416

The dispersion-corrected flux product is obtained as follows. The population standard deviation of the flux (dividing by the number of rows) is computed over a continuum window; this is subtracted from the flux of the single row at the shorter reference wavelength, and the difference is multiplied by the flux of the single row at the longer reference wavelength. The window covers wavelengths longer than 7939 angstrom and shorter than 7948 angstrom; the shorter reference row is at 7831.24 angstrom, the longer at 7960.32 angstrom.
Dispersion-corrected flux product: 6.06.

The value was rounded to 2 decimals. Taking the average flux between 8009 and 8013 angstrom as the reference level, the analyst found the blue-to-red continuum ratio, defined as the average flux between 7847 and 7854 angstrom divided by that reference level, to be 1.04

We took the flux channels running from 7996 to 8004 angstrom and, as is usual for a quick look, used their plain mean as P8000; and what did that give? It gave 2.57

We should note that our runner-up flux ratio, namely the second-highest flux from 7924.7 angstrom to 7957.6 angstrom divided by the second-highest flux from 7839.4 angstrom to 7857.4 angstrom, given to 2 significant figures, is 0.99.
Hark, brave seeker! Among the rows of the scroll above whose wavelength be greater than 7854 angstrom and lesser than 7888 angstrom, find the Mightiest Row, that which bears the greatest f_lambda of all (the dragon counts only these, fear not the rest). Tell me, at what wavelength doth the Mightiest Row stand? 7856.53 angstrom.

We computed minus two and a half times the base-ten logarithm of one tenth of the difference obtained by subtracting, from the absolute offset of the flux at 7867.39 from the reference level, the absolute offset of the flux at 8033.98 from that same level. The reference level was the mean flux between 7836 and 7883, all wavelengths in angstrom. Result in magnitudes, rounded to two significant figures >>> 6.3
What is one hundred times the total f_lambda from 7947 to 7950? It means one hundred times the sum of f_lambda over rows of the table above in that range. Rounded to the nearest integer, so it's 488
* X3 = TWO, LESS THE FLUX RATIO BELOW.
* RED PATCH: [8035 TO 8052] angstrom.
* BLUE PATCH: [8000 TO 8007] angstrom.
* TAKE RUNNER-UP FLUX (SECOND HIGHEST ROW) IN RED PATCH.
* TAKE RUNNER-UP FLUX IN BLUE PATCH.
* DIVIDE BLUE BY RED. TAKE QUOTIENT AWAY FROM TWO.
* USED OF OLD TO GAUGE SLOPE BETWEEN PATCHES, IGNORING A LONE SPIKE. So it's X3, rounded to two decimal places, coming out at 0.96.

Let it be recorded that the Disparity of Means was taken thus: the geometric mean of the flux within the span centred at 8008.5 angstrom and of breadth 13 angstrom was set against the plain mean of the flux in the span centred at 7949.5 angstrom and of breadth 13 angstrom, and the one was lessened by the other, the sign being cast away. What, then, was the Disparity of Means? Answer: 0.01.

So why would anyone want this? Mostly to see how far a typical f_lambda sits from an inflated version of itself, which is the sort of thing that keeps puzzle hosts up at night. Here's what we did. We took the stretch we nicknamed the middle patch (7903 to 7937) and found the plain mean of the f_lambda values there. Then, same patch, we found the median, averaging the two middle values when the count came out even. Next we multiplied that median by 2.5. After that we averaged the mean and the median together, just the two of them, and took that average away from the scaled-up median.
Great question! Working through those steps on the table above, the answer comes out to 3.76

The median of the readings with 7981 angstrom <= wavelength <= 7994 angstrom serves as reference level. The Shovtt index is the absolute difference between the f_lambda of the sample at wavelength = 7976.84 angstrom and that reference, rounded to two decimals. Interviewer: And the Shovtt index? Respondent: 0.10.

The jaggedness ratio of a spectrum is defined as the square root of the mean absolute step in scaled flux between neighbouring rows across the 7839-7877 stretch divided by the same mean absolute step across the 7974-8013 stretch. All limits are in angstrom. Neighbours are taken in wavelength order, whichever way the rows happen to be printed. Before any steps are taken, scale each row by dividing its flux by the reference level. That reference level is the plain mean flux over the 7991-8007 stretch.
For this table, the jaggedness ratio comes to 0.94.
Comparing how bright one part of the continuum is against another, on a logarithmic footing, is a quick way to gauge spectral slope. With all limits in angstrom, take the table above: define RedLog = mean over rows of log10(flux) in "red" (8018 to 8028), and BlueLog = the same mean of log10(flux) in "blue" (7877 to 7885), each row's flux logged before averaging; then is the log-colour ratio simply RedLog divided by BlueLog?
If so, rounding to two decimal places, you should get 0.96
